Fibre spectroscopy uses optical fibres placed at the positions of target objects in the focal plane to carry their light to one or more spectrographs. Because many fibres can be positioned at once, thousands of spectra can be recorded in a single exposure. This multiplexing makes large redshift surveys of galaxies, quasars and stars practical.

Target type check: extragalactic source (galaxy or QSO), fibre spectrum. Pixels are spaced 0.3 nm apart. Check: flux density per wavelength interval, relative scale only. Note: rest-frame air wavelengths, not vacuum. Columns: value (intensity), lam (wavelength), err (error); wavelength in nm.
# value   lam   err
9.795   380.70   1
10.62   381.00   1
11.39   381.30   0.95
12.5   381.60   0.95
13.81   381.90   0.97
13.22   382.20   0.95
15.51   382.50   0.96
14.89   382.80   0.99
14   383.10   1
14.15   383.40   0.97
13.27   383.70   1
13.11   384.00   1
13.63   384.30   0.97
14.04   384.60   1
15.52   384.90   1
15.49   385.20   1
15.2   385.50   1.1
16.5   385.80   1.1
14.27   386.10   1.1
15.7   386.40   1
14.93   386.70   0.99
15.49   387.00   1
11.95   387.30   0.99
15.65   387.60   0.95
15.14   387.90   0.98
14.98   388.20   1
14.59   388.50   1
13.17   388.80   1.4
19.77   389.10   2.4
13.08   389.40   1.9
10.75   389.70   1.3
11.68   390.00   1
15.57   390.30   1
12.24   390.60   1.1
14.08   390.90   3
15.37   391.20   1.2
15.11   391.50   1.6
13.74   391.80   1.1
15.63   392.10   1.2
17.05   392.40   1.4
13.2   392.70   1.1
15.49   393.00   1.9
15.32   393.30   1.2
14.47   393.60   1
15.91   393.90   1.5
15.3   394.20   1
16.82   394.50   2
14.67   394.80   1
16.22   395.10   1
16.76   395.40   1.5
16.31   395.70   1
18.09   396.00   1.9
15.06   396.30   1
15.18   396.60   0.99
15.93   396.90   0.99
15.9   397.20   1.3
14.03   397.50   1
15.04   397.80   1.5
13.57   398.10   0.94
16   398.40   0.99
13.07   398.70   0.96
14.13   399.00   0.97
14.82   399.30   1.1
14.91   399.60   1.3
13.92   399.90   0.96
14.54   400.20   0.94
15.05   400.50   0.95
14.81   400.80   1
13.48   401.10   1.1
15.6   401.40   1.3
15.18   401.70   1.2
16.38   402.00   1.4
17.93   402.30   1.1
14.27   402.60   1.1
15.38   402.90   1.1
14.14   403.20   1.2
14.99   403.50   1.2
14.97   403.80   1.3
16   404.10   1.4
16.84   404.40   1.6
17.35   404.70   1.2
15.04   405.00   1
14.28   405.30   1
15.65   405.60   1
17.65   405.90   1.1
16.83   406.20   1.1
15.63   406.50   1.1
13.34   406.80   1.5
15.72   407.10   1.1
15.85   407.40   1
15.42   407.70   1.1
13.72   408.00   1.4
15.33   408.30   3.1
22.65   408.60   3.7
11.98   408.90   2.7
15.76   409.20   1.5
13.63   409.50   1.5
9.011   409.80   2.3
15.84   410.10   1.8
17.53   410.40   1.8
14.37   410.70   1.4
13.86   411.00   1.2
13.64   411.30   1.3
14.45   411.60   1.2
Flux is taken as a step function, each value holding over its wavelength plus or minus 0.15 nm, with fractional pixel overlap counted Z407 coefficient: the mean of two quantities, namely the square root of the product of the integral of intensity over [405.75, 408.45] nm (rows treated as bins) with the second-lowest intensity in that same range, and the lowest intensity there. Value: 18.7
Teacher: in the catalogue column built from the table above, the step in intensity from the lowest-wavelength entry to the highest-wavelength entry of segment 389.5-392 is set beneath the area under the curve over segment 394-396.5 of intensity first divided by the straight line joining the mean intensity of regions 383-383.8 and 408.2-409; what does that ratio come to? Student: 0.9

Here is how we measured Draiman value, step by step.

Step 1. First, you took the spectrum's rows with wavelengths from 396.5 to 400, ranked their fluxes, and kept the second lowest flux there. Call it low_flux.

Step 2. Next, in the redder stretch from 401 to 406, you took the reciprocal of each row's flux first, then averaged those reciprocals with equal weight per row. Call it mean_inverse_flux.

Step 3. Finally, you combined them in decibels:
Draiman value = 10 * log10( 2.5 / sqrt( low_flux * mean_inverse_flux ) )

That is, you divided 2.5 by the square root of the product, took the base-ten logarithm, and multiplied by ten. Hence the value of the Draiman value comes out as 4.27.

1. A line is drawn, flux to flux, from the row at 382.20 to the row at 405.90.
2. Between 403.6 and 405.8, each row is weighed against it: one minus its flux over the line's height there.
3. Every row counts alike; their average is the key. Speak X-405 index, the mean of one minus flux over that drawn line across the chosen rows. 0.10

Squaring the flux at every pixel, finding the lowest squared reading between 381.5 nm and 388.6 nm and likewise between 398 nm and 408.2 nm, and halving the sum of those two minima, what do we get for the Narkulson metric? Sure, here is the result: 157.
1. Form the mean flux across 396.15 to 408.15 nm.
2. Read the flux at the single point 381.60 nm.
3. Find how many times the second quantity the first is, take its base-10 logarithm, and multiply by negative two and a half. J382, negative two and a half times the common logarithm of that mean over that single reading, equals -0.21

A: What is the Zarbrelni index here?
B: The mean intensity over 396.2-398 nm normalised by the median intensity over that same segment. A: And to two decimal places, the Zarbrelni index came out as 1.00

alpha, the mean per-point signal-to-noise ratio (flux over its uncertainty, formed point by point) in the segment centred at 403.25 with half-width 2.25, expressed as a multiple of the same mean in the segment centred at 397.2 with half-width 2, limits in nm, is 0.94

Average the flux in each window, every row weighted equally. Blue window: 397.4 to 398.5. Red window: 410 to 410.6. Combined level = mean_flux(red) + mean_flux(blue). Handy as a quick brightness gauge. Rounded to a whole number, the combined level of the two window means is 31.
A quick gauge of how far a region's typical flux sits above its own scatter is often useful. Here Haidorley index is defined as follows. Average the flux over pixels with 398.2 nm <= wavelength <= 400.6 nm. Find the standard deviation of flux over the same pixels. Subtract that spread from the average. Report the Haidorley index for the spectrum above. 13.7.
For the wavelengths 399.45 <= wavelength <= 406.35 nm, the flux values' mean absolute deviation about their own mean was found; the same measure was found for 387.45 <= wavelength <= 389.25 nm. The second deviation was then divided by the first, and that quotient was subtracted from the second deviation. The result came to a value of 0.0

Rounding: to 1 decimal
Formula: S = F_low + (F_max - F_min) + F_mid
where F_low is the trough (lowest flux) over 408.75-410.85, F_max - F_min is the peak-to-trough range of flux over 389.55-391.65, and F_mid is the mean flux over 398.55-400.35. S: 28.1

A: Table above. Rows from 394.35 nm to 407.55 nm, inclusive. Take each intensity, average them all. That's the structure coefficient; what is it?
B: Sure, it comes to 15.4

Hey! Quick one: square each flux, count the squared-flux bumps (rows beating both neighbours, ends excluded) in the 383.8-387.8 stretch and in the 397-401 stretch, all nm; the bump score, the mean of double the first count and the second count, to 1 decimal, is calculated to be 6.0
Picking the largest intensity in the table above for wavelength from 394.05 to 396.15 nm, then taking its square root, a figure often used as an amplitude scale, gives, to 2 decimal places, 4.25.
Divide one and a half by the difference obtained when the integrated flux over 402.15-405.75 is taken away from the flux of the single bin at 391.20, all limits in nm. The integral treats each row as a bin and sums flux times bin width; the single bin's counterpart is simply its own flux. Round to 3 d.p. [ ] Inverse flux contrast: -0.037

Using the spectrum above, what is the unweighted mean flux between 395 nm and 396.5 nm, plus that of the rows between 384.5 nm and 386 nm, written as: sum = 31.8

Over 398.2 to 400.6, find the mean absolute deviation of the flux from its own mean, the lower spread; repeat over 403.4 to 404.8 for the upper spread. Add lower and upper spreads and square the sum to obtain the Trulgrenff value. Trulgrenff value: 2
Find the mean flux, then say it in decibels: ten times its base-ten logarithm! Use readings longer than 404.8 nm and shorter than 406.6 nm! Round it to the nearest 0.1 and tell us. 12.0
